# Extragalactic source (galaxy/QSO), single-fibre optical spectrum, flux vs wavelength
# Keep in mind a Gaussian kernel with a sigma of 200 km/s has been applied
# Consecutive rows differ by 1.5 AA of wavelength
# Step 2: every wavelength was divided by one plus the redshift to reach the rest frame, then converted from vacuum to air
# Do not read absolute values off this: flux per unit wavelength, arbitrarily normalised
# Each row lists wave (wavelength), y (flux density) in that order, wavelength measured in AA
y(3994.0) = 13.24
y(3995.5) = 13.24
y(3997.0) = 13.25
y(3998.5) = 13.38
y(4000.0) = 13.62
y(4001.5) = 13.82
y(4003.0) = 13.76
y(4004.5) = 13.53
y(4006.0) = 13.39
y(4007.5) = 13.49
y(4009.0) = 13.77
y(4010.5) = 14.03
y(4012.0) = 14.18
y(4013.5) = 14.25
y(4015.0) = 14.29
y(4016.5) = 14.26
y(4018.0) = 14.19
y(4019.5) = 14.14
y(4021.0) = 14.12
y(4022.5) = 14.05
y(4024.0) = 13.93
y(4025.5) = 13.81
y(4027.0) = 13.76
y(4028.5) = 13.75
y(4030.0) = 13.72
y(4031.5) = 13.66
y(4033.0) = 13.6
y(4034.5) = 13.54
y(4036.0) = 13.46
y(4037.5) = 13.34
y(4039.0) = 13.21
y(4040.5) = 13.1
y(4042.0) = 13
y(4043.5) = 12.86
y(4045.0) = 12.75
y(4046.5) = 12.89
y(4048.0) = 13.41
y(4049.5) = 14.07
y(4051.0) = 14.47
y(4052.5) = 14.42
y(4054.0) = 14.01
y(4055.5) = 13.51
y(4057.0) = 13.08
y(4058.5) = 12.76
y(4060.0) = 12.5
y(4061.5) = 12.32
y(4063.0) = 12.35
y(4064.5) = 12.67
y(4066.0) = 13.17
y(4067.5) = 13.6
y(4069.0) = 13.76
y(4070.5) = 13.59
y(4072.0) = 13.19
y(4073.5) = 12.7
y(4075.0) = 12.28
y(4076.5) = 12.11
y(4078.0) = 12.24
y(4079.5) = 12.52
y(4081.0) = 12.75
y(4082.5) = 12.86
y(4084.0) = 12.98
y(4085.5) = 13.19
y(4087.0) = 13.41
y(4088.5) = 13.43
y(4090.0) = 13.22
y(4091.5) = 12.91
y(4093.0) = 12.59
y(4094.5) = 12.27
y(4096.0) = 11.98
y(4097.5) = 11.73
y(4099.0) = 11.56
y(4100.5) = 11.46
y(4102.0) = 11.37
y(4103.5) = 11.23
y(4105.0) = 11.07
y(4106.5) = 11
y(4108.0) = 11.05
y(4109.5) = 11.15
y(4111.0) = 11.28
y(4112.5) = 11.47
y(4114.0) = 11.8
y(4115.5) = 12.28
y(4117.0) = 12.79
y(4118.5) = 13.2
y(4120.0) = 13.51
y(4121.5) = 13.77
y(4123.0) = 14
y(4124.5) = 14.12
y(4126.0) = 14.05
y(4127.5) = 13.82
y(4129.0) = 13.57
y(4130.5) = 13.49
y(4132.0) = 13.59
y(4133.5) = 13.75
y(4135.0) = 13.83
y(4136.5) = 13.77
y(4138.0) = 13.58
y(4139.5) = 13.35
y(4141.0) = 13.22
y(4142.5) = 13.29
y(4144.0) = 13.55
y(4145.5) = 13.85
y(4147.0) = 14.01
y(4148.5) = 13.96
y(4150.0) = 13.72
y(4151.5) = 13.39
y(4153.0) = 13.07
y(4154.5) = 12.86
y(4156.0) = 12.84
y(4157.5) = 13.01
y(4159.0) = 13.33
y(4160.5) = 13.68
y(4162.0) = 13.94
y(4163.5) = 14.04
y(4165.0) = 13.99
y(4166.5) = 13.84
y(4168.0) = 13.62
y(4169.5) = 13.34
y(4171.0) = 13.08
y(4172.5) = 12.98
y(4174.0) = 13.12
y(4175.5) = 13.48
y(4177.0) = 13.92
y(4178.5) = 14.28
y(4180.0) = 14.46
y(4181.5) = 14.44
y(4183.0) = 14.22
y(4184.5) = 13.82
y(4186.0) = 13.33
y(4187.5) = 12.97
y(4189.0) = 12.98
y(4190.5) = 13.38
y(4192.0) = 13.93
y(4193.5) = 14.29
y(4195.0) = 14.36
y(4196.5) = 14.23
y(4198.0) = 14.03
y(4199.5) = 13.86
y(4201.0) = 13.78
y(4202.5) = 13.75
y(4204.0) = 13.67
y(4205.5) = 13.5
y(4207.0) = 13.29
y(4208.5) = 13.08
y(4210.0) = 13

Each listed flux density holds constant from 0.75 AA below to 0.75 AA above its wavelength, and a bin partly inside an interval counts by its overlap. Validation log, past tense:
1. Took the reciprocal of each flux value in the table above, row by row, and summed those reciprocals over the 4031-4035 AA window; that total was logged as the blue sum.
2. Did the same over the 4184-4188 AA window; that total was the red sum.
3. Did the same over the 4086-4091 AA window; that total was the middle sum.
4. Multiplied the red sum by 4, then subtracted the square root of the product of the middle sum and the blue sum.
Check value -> 0.68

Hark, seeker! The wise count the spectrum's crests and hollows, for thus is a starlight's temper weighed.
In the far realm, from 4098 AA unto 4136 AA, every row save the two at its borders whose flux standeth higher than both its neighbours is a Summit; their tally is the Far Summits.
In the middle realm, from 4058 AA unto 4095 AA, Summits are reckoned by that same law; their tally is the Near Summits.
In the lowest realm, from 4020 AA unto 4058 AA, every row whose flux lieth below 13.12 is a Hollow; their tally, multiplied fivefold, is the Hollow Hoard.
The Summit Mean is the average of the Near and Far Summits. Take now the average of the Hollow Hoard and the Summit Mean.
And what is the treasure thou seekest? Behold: 16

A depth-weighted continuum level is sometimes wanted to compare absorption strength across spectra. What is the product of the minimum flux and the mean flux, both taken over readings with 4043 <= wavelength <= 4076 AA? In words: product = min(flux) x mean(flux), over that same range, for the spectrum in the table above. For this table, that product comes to 162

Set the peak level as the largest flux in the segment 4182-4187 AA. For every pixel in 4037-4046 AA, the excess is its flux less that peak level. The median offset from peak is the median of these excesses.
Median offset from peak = -1.17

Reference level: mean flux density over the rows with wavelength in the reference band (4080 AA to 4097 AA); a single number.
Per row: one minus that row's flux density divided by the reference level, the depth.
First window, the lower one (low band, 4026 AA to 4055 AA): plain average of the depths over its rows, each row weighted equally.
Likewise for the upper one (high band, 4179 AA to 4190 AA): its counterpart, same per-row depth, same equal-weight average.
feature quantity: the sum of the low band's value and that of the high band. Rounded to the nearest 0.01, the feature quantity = -0.12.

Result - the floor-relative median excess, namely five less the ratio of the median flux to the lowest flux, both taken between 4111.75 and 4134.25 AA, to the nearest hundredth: 3.82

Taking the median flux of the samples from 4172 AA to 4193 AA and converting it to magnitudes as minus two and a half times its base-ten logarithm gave -2.84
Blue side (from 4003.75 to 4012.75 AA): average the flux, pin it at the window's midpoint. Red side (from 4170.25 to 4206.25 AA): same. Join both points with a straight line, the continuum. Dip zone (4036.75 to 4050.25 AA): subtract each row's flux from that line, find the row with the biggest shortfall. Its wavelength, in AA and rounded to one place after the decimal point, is 4045.0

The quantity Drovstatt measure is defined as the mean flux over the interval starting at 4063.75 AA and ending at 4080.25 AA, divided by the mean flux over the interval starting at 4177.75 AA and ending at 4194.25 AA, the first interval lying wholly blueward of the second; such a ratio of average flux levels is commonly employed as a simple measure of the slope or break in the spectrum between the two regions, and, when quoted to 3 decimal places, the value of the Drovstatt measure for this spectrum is 0.932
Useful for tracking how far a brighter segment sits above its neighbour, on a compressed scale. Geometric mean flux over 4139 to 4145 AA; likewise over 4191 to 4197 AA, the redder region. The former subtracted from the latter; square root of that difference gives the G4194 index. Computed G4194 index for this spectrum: 0.92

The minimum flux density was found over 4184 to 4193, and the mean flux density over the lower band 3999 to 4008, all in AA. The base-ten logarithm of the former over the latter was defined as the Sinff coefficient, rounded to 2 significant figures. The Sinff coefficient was -0.021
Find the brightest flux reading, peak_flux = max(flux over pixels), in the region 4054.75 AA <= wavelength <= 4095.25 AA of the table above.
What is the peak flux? 13.76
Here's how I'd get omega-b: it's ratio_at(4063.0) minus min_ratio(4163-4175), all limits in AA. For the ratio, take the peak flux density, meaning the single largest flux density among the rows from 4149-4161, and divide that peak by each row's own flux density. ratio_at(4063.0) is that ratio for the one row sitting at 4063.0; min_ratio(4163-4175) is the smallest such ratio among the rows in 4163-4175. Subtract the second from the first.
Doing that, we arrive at 0.13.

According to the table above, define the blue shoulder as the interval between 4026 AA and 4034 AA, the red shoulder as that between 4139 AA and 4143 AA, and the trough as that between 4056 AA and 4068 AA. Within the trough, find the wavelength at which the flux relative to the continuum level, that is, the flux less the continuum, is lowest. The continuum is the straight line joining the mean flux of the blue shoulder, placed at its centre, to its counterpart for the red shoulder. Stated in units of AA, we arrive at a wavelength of 4061.5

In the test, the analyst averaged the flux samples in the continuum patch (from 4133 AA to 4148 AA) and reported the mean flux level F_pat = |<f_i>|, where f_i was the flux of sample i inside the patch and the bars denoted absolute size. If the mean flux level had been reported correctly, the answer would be 13.6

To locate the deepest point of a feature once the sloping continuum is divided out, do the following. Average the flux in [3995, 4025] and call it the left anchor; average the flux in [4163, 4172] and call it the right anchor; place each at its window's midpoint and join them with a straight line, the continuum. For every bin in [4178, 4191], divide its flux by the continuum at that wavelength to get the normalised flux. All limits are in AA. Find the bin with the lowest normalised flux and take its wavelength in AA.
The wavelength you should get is 4187.5 AA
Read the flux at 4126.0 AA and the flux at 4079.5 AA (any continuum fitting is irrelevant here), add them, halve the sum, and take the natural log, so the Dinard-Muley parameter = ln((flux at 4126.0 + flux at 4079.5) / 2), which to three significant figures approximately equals 2.59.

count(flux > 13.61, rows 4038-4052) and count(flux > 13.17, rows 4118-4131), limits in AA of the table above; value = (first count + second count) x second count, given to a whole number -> 99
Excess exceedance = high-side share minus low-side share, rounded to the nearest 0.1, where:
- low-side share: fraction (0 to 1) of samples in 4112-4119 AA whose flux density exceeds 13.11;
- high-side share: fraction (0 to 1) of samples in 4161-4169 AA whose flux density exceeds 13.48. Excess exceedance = 0.8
